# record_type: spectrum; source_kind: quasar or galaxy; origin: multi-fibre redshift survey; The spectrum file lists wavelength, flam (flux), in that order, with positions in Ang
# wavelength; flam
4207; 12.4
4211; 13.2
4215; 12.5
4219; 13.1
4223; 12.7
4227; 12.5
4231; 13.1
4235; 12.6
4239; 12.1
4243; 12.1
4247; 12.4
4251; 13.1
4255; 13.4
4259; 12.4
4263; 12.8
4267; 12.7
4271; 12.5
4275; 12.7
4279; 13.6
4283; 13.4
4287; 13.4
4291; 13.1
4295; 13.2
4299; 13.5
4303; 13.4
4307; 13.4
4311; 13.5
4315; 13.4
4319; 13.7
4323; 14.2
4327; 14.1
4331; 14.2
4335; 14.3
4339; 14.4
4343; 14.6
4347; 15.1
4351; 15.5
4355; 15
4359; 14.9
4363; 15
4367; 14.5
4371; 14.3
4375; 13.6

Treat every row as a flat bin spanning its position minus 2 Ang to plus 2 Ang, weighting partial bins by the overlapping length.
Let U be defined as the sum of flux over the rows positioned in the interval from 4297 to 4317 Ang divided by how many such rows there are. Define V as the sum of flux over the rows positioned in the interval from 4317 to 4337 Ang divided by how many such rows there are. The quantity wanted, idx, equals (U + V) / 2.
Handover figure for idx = 13.8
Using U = 13.4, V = 14.1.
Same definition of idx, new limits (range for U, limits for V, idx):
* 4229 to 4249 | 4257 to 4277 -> 12.5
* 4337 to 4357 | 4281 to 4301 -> 14.1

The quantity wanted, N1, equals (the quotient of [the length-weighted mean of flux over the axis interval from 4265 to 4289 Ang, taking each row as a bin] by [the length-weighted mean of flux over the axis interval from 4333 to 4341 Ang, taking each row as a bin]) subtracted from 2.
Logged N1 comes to 1.091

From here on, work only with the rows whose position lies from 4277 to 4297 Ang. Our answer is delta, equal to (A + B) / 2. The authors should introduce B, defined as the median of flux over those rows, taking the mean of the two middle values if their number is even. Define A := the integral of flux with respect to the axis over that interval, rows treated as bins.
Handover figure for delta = 140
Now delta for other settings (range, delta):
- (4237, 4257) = 132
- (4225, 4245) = 131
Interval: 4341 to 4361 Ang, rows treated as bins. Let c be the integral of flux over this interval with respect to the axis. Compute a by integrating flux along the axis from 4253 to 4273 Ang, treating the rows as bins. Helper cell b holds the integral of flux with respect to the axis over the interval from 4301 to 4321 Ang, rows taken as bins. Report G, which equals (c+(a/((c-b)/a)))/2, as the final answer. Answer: 1207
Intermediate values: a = 255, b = 270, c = 300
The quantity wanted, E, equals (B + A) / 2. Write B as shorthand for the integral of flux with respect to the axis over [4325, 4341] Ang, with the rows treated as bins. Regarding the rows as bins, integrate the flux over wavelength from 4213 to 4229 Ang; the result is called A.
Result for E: 216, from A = 203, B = 228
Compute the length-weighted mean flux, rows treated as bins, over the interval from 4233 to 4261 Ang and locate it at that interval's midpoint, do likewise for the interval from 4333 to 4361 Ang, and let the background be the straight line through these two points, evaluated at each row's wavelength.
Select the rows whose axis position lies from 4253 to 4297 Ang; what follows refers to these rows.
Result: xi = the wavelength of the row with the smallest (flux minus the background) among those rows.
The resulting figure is 4271 Ang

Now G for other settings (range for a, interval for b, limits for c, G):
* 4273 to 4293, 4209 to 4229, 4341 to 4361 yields 940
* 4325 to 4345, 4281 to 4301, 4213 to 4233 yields -3670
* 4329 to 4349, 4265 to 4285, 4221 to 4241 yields -5422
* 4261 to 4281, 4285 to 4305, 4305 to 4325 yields 5305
